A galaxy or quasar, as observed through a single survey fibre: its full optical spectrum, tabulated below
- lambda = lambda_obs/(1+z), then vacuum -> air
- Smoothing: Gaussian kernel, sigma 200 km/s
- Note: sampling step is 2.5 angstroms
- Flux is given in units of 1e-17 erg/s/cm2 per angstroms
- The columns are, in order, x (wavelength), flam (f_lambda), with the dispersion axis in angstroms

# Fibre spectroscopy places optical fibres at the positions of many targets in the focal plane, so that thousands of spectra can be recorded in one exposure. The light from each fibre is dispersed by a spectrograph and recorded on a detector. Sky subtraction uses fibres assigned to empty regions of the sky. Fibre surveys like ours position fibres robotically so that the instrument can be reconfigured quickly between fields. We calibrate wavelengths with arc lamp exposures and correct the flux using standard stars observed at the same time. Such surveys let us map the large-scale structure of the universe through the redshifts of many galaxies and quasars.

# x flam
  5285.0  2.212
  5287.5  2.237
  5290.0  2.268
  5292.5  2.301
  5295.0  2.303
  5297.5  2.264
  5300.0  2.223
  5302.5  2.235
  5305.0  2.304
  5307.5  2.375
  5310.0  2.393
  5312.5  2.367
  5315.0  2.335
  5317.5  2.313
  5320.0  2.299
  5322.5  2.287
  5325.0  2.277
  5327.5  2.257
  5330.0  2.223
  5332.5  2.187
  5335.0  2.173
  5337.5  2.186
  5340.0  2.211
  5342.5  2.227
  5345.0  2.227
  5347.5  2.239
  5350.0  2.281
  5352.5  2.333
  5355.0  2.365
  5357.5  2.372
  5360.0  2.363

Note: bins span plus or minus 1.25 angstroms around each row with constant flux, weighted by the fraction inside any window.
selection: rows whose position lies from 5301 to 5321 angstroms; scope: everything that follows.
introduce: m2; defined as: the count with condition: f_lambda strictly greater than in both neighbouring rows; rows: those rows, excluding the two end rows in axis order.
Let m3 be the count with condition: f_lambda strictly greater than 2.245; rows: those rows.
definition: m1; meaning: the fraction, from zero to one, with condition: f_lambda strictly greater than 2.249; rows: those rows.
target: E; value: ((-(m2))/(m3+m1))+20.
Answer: 19.9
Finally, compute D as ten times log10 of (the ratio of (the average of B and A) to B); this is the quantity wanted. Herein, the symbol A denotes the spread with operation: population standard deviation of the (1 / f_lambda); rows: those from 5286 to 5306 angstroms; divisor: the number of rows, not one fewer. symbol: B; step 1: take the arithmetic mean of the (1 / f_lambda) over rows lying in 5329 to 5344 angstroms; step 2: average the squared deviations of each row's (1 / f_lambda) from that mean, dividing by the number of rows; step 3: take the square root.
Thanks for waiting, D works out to 0.9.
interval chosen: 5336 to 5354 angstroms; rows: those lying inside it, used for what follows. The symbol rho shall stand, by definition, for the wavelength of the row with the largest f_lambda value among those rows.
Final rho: 5352.5 angstroms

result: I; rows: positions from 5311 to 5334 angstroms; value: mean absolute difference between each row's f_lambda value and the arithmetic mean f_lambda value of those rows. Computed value 0.042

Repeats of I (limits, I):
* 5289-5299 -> 0.018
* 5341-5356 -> 0.048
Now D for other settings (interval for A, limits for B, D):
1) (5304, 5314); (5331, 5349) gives 0.5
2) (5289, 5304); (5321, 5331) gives 0.4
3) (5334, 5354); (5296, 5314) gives -0.5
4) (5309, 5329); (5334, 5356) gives -0.8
